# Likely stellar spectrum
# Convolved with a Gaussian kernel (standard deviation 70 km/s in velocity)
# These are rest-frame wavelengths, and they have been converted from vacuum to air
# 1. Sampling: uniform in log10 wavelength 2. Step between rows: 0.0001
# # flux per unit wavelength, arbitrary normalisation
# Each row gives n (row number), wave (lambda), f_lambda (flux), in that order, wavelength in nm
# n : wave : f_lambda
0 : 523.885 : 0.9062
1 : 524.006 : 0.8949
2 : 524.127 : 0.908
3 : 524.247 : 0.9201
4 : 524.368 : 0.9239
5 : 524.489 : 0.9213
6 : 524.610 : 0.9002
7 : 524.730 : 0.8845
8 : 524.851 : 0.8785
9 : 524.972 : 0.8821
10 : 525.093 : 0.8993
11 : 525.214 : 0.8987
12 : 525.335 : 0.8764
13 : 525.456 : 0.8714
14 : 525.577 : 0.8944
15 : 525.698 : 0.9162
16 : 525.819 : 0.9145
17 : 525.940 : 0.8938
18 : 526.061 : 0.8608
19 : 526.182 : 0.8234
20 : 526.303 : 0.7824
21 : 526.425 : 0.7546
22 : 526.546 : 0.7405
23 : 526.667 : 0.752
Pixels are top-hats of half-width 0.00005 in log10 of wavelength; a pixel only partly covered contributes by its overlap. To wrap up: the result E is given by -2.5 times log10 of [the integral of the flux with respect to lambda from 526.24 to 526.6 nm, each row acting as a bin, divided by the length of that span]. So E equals 0.299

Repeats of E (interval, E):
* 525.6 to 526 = 0.106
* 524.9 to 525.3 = 0.125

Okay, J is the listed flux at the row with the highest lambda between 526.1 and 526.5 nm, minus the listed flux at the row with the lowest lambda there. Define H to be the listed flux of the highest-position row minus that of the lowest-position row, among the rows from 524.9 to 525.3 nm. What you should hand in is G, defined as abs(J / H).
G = 4.1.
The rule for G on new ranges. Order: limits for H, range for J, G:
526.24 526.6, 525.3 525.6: 0.4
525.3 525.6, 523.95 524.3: 1.4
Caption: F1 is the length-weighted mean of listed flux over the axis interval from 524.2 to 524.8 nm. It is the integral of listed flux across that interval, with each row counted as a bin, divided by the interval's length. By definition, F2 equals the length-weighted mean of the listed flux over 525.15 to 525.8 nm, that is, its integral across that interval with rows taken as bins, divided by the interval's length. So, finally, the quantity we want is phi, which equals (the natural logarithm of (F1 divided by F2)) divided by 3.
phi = 0.006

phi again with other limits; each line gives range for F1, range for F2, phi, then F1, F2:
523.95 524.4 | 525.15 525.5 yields 0.011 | 0.91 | 0.882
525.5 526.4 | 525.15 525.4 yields -0.008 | 0.86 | 0.887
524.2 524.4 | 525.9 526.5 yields 0.039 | 0.92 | 0.818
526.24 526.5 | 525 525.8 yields -0.051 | 0.77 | 0.893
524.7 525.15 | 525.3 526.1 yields -0.002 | 0.89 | 0.891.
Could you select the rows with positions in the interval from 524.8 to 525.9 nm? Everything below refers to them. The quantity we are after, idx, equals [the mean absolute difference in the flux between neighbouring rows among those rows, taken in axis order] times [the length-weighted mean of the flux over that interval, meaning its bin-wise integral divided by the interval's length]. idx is 0.011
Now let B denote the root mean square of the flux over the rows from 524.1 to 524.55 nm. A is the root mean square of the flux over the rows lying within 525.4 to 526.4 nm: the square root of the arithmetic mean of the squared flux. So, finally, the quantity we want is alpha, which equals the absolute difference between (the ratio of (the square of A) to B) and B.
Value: 0.09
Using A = 0.871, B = 0.918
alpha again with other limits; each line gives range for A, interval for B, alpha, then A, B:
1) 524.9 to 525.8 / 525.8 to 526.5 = 0.11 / 0.891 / 0.840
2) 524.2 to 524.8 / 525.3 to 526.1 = 0.04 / 0.910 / 0.890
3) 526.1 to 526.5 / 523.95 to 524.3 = 0.22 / 0.787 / 0.908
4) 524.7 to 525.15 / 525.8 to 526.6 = 0.12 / 0.886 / 0.827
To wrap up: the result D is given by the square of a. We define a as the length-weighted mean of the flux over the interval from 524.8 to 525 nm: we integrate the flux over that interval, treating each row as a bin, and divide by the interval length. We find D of 0.774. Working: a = 0.880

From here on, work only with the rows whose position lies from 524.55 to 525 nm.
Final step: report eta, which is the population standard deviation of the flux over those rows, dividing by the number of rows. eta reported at 0.008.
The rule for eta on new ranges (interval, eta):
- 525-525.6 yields 0.012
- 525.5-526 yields 0.011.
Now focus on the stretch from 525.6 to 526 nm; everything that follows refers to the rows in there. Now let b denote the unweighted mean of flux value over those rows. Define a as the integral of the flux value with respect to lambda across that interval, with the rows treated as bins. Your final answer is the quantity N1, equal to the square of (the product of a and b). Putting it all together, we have 0.109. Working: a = 0.363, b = 0.908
